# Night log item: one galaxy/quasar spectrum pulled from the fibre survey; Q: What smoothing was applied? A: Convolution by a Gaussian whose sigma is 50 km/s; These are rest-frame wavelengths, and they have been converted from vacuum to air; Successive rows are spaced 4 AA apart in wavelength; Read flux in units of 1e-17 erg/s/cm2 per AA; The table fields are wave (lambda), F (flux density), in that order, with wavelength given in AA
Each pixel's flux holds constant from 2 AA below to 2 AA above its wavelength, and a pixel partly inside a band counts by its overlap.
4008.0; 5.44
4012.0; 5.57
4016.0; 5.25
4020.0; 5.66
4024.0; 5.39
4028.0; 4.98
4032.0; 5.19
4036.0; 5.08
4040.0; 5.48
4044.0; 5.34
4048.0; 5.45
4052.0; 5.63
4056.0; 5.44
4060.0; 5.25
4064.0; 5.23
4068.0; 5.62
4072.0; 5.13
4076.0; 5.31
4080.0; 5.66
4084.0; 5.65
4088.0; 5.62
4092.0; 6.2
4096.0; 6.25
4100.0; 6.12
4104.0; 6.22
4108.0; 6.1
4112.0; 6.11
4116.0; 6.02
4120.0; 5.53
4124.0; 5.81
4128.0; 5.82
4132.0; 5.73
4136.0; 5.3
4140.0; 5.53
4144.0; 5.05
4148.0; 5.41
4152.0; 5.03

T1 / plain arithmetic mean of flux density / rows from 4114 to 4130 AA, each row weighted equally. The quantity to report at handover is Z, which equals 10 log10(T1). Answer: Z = 7.6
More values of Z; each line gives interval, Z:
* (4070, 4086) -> 7.4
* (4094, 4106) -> 7.9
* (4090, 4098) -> 7.9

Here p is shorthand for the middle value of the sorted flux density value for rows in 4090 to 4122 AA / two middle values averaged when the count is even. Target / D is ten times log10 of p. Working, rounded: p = 6.1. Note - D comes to 7.9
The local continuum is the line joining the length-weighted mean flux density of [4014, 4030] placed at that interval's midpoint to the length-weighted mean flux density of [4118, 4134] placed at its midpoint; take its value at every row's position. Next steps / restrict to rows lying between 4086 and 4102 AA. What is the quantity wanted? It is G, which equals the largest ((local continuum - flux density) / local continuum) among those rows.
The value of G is -0.01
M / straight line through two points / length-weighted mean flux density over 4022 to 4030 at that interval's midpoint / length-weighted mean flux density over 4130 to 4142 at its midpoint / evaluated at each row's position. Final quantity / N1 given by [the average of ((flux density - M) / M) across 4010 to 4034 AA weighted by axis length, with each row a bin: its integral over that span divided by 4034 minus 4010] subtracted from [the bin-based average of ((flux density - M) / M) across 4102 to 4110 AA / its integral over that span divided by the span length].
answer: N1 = 0.10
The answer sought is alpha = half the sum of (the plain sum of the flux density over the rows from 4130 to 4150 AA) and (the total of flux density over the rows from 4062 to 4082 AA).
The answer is 27.0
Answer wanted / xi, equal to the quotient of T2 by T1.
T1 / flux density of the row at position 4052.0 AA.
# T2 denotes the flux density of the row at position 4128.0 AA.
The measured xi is 1.03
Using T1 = 5.63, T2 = 5.82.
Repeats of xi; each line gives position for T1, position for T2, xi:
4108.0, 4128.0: 0.95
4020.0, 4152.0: 0.89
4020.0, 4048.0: 0.96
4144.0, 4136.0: 1.05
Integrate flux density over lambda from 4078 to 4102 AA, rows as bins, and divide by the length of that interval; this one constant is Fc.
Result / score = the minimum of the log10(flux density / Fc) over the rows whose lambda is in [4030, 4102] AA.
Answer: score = -0.066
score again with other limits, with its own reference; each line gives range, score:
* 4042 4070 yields -0.054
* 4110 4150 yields -0.069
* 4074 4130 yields -0.047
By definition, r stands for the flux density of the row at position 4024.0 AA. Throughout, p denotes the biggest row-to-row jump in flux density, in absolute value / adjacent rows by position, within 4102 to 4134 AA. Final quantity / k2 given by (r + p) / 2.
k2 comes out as 2.94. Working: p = 0.49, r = 5.39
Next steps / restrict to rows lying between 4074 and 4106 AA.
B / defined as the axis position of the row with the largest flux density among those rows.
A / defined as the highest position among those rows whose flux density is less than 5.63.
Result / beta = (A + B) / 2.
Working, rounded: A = 4088.0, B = 4096.0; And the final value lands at 4092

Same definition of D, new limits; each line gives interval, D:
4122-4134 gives 7.6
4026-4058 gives 7.3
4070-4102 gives 7.5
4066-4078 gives 7.3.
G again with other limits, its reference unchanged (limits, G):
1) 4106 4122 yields 0.03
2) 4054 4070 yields 0.05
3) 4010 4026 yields 0.01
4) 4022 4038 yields 0.07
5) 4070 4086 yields 0.07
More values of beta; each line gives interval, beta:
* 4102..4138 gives 4120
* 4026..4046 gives 4042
